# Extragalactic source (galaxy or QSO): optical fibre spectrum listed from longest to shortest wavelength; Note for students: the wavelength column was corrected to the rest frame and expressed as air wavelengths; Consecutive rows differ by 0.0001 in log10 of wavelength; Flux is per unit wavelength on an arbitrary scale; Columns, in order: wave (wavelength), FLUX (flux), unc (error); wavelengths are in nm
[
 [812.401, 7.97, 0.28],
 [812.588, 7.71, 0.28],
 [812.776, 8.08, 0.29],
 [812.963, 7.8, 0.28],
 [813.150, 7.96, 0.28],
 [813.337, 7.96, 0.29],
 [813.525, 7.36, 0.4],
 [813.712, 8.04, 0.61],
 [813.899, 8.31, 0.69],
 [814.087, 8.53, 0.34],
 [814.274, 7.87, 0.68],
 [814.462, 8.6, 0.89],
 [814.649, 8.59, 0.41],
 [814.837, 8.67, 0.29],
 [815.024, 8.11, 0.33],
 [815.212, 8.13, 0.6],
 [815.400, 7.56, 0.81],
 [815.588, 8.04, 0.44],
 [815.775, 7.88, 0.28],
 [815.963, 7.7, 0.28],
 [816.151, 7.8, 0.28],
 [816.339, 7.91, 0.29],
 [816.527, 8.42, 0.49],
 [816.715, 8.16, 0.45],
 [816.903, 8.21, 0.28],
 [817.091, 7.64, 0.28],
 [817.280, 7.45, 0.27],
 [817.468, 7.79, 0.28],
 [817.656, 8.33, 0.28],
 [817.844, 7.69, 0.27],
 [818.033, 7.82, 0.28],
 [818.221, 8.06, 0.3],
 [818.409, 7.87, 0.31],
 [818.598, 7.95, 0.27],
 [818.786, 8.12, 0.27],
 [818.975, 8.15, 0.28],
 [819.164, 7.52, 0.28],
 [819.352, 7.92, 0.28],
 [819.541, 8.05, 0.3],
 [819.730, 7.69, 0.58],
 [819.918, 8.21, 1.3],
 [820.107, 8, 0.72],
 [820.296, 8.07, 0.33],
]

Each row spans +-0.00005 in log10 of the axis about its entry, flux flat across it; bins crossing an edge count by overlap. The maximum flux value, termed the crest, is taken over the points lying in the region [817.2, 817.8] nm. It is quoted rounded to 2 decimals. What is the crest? 8.33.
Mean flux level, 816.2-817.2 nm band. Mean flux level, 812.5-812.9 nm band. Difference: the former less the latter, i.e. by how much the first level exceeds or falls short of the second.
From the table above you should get 0.17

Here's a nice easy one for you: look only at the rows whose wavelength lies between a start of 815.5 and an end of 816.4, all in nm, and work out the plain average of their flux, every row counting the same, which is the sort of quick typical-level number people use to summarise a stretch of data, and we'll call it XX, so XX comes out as 7.87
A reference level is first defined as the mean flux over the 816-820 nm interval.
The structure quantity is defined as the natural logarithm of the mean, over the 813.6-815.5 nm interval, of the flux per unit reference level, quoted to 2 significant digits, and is 0.037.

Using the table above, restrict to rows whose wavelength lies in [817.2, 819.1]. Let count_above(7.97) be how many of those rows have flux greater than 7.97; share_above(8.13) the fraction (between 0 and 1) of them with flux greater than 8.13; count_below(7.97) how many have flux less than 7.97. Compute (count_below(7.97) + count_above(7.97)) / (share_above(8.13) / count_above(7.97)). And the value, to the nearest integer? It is 200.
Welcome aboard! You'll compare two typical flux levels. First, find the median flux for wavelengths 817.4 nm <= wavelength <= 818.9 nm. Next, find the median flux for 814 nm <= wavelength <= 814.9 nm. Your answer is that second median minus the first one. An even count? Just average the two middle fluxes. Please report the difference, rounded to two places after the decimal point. 0.68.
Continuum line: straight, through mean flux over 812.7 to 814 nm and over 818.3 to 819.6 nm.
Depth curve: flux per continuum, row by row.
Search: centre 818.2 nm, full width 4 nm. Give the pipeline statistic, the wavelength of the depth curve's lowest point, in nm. 817.280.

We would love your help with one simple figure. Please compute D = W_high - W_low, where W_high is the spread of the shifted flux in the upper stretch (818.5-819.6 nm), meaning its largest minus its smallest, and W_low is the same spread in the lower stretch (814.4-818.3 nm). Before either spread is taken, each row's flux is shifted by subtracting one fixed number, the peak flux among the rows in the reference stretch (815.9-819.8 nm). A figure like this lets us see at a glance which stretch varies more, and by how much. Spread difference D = -0.59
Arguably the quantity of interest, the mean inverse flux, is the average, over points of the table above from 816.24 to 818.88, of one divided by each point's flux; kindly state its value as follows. 0.126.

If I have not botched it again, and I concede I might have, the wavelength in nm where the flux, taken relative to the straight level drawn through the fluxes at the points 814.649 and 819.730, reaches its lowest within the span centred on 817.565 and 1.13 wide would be 817.280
